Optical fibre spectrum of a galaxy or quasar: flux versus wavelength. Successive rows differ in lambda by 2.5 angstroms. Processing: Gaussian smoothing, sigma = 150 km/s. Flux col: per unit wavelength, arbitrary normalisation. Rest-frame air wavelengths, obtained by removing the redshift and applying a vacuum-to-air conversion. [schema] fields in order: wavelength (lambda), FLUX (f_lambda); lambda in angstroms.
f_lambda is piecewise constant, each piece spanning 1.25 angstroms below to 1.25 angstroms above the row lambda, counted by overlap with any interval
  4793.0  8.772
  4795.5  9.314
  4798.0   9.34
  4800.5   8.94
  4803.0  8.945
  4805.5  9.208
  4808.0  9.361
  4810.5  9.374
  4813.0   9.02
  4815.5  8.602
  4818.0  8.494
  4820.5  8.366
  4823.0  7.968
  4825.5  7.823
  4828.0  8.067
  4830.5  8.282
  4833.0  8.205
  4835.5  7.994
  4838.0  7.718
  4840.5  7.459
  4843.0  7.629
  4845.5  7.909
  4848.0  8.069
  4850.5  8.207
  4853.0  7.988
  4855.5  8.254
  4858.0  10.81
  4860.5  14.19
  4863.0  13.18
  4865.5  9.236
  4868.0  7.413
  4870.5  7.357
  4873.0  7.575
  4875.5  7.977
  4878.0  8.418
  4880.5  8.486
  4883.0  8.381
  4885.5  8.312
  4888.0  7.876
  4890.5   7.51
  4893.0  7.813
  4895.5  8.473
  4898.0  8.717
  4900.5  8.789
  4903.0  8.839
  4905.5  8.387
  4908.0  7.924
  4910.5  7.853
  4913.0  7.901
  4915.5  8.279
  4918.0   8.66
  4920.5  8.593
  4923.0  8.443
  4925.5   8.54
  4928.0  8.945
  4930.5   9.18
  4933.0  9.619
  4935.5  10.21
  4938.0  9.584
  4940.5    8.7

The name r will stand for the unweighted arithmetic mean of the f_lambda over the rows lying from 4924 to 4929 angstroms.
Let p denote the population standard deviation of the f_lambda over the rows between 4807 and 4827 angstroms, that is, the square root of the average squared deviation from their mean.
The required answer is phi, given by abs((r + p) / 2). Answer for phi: 4.6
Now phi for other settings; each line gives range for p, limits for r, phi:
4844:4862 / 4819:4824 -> 5.2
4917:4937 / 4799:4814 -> 4.9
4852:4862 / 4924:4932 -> 5.7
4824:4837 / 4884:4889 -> 4.1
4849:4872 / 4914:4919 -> 5.4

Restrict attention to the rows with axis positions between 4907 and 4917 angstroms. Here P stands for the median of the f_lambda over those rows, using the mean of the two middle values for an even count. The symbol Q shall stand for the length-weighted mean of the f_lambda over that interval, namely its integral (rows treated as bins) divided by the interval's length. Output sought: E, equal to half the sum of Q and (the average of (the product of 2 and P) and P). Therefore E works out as 9.9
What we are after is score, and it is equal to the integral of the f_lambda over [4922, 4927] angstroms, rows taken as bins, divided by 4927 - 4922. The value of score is 8.5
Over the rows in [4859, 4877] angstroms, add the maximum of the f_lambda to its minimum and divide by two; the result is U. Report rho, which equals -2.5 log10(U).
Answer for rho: -2.58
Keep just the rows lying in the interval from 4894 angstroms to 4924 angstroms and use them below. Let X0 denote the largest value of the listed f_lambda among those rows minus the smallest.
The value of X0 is 1.0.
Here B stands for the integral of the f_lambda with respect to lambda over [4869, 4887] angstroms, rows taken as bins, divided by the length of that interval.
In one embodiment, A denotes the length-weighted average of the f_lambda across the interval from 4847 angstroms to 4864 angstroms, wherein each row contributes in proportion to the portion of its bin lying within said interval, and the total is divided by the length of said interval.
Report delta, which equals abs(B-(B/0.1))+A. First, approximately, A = 10.1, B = 8.1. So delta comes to 82.6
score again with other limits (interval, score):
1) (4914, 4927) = 8.5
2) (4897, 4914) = 8.3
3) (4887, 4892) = 7.7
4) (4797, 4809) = 9.2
